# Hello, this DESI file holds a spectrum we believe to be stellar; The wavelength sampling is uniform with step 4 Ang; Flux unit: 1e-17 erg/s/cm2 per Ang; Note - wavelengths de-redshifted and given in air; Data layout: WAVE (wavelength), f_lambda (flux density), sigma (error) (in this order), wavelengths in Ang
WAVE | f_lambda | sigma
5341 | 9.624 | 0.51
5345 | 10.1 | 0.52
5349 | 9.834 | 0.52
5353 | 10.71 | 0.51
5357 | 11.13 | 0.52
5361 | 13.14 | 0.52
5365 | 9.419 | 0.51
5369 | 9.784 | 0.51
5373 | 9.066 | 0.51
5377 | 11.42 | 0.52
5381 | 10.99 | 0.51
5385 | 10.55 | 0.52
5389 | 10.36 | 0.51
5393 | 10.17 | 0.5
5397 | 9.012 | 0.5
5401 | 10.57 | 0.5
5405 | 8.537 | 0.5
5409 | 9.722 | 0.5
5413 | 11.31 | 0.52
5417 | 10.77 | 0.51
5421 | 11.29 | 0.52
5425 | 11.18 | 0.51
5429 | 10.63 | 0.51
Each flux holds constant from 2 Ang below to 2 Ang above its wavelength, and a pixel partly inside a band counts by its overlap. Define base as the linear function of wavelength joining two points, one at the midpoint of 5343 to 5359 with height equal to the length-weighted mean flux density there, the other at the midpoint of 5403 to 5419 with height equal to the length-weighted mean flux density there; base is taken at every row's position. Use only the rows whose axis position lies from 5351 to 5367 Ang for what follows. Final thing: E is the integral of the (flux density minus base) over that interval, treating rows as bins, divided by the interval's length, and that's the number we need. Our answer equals 0.7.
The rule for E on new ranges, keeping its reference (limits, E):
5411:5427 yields 1.1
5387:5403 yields -0.2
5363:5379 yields -0.4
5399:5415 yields -0.1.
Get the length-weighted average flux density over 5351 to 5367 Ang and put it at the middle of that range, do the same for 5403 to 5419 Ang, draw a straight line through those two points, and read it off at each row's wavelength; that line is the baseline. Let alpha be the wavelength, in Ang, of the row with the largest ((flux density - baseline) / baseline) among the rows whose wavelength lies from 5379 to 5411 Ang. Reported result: 5381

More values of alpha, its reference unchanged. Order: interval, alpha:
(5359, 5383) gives 5361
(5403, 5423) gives 5421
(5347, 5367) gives 5361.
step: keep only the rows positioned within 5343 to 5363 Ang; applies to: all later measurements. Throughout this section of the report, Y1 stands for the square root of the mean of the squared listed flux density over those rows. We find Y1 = 11.0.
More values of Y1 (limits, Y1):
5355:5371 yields 11.0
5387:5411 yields 9.8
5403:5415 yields 9.9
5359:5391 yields 10.7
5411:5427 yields 11.1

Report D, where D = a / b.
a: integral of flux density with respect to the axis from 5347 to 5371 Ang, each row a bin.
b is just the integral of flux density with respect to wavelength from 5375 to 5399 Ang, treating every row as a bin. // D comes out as 1.02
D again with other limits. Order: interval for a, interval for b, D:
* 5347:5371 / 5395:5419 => 1.07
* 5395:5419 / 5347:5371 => 0.94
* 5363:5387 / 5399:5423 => 0.98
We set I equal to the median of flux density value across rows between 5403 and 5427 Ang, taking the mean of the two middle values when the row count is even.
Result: 11.0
